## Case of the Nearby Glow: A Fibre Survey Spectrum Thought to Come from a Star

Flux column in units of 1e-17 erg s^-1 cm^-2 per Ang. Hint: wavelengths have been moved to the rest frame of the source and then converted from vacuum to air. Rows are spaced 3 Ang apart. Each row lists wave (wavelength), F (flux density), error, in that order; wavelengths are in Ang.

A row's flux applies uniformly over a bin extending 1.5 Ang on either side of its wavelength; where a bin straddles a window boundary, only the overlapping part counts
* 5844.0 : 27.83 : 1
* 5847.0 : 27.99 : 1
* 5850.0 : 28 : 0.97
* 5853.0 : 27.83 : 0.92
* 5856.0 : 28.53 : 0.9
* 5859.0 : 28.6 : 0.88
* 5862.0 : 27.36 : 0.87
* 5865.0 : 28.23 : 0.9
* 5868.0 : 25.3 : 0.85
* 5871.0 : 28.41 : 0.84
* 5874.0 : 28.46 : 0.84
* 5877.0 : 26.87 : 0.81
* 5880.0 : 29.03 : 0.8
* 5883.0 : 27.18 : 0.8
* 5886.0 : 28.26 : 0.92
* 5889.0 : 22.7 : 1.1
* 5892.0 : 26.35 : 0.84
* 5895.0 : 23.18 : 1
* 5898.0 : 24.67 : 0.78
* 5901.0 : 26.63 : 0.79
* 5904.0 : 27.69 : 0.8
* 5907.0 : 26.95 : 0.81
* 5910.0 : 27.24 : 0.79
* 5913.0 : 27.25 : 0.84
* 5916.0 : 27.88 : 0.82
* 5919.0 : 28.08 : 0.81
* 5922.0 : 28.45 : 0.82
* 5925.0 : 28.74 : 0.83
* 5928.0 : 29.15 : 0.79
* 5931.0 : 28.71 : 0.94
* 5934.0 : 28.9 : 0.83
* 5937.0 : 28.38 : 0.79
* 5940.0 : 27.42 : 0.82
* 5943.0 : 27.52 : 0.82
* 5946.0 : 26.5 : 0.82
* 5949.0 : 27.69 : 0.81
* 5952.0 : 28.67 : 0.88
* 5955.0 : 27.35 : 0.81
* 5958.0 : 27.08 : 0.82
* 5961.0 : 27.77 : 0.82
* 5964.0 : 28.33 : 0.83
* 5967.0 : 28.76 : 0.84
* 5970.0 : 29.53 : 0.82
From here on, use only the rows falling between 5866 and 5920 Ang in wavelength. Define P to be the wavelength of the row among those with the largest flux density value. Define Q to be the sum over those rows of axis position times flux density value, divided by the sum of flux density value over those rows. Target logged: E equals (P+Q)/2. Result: 5886.8 Ang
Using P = 5880.0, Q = 5893.5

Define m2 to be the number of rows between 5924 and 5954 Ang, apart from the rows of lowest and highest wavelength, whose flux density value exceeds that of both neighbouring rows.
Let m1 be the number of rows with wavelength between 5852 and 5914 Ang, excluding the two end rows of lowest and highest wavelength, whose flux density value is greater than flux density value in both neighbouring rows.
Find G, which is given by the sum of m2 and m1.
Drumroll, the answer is 10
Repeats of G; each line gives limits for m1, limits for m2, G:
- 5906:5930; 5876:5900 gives 3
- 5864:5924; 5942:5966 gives 6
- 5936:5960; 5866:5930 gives 7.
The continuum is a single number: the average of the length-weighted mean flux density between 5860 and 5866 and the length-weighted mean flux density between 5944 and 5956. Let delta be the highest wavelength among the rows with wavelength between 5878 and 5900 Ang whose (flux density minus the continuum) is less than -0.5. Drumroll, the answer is 5898.0 Ang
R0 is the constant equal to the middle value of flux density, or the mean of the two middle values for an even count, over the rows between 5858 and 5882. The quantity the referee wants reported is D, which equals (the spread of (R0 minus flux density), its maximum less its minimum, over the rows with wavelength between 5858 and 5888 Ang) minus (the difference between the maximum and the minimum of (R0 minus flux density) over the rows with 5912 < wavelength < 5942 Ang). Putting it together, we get 1.8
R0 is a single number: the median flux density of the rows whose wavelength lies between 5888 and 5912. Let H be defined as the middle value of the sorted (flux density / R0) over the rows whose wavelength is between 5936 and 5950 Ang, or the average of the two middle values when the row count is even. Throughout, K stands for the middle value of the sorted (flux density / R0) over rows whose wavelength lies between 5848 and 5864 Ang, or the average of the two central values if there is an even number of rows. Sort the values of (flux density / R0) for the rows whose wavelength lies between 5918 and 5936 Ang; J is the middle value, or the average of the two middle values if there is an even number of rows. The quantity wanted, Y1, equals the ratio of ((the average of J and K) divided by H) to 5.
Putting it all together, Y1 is 0.206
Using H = 1.04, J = 1.08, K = 1.06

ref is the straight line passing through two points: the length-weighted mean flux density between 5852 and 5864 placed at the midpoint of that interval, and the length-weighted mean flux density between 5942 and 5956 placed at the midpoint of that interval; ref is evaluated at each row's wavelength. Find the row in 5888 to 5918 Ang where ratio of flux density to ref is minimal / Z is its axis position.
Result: 5889.0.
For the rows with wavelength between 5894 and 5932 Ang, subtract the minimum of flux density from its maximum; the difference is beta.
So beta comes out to 6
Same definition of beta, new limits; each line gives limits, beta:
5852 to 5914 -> 6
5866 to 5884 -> 4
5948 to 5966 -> 2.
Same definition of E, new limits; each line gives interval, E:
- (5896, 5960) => 5928.1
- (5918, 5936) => 5927.3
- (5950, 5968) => 5963.3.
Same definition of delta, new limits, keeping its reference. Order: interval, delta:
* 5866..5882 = 5877.0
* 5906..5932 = 5907.0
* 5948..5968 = 5958.0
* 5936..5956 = 5946.0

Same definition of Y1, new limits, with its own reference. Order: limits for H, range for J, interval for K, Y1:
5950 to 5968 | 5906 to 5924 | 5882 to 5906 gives 0.193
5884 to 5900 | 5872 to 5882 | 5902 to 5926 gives 0.228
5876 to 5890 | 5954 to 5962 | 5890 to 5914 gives 0.199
